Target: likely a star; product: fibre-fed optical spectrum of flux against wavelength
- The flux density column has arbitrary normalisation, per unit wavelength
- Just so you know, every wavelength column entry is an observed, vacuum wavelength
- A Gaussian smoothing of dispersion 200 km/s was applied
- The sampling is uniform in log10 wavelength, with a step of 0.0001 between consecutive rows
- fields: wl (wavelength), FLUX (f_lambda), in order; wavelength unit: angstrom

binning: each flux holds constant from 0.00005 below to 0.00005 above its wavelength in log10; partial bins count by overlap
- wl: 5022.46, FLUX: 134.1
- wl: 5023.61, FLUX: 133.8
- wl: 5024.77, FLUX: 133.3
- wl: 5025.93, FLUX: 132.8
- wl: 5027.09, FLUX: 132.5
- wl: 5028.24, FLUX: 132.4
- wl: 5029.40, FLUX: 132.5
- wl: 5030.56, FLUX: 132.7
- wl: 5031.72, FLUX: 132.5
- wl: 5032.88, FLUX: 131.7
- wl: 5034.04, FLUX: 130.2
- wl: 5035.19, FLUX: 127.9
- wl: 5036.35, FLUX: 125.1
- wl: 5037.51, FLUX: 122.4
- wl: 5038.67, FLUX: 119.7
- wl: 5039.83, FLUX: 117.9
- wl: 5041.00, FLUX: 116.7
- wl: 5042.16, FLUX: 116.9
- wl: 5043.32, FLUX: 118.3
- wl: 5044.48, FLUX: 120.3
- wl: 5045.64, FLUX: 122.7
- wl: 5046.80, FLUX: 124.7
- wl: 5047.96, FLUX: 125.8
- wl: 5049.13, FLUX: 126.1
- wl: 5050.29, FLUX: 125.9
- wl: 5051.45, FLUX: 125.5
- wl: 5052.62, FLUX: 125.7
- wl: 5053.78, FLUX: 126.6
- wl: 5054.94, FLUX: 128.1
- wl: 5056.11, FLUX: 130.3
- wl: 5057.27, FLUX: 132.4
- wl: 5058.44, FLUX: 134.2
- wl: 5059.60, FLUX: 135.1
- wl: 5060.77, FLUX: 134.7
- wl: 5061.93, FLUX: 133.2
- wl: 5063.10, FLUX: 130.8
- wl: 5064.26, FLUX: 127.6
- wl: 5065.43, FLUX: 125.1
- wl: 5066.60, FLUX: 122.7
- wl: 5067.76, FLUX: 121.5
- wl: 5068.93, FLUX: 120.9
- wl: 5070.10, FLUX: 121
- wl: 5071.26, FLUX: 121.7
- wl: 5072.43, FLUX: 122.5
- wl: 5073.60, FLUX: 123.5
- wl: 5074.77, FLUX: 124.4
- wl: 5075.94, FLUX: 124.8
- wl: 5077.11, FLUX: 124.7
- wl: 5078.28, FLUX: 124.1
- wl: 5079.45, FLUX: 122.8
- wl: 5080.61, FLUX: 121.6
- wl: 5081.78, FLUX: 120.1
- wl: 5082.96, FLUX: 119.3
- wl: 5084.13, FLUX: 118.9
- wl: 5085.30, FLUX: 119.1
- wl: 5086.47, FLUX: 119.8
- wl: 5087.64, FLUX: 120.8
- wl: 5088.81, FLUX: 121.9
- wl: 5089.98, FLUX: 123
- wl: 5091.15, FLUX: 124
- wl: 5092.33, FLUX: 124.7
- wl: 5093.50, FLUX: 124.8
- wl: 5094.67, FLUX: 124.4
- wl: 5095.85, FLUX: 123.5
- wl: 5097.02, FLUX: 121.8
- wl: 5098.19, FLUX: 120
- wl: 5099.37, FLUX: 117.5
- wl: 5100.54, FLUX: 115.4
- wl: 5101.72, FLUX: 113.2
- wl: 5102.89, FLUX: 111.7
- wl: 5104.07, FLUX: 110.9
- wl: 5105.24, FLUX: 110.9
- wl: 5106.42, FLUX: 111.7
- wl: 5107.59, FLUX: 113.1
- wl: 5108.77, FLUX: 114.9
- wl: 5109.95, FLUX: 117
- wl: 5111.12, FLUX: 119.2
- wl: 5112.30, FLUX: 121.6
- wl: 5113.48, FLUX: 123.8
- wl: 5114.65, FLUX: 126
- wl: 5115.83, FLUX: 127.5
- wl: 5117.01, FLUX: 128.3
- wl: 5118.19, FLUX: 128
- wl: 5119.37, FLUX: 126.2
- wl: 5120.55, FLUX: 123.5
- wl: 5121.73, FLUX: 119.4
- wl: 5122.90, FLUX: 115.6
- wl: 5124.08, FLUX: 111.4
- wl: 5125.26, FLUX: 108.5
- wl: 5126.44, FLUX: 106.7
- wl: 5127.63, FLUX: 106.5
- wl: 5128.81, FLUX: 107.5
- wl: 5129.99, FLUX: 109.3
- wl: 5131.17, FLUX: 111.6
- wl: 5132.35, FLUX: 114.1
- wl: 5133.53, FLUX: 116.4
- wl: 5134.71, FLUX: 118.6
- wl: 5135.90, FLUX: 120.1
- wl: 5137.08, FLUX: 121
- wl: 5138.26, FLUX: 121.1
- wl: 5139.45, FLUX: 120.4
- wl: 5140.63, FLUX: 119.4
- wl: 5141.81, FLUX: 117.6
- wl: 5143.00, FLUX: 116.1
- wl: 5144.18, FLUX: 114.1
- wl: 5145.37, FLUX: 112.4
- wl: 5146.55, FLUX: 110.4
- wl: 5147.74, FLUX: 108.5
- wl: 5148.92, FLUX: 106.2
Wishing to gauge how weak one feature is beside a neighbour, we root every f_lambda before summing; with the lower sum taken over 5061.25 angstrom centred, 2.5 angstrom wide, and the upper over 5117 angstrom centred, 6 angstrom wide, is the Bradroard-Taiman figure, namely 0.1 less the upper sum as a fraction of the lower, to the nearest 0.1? -2.3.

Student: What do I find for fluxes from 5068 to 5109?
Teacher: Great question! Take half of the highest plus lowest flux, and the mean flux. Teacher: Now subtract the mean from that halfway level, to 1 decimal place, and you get -2.1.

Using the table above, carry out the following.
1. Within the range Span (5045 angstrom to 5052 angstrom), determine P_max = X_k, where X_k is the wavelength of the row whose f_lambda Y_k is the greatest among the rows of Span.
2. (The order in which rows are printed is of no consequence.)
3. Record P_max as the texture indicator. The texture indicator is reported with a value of 5049.13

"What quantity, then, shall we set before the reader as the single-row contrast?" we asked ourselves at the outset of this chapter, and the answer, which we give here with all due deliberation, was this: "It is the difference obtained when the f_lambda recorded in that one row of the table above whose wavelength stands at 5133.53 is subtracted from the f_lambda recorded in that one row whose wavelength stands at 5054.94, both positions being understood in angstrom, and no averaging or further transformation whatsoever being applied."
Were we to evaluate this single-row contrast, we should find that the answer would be 12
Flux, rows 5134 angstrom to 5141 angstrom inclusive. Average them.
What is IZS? 120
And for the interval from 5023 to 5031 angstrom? 133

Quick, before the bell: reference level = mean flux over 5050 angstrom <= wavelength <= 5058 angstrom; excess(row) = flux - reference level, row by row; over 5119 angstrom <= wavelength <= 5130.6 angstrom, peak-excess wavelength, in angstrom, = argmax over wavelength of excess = 5119.37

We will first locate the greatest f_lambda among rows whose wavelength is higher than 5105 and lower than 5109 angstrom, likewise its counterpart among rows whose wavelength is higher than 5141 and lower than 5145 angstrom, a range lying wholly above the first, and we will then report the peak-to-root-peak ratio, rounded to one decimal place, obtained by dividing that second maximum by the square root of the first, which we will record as 11.0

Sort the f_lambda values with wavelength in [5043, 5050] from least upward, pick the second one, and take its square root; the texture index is 11.0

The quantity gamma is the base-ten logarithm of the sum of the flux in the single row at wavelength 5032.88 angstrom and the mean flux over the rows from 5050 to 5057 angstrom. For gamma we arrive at 2.41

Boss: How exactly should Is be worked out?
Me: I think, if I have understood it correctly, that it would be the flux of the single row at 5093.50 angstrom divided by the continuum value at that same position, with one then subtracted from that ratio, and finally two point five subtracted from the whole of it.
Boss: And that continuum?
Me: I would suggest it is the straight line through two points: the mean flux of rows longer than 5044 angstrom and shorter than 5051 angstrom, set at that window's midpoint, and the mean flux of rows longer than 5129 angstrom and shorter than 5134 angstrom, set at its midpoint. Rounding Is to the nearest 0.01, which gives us -2.44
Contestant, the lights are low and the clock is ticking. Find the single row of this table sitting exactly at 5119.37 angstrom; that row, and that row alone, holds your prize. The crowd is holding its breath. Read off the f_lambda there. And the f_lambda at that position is 126.2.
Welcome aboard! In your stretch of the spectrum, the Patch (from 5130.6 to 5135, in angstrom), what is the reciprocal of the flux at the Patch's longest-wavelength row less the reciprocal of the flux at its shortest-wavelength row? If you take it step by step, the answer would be -0.0005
